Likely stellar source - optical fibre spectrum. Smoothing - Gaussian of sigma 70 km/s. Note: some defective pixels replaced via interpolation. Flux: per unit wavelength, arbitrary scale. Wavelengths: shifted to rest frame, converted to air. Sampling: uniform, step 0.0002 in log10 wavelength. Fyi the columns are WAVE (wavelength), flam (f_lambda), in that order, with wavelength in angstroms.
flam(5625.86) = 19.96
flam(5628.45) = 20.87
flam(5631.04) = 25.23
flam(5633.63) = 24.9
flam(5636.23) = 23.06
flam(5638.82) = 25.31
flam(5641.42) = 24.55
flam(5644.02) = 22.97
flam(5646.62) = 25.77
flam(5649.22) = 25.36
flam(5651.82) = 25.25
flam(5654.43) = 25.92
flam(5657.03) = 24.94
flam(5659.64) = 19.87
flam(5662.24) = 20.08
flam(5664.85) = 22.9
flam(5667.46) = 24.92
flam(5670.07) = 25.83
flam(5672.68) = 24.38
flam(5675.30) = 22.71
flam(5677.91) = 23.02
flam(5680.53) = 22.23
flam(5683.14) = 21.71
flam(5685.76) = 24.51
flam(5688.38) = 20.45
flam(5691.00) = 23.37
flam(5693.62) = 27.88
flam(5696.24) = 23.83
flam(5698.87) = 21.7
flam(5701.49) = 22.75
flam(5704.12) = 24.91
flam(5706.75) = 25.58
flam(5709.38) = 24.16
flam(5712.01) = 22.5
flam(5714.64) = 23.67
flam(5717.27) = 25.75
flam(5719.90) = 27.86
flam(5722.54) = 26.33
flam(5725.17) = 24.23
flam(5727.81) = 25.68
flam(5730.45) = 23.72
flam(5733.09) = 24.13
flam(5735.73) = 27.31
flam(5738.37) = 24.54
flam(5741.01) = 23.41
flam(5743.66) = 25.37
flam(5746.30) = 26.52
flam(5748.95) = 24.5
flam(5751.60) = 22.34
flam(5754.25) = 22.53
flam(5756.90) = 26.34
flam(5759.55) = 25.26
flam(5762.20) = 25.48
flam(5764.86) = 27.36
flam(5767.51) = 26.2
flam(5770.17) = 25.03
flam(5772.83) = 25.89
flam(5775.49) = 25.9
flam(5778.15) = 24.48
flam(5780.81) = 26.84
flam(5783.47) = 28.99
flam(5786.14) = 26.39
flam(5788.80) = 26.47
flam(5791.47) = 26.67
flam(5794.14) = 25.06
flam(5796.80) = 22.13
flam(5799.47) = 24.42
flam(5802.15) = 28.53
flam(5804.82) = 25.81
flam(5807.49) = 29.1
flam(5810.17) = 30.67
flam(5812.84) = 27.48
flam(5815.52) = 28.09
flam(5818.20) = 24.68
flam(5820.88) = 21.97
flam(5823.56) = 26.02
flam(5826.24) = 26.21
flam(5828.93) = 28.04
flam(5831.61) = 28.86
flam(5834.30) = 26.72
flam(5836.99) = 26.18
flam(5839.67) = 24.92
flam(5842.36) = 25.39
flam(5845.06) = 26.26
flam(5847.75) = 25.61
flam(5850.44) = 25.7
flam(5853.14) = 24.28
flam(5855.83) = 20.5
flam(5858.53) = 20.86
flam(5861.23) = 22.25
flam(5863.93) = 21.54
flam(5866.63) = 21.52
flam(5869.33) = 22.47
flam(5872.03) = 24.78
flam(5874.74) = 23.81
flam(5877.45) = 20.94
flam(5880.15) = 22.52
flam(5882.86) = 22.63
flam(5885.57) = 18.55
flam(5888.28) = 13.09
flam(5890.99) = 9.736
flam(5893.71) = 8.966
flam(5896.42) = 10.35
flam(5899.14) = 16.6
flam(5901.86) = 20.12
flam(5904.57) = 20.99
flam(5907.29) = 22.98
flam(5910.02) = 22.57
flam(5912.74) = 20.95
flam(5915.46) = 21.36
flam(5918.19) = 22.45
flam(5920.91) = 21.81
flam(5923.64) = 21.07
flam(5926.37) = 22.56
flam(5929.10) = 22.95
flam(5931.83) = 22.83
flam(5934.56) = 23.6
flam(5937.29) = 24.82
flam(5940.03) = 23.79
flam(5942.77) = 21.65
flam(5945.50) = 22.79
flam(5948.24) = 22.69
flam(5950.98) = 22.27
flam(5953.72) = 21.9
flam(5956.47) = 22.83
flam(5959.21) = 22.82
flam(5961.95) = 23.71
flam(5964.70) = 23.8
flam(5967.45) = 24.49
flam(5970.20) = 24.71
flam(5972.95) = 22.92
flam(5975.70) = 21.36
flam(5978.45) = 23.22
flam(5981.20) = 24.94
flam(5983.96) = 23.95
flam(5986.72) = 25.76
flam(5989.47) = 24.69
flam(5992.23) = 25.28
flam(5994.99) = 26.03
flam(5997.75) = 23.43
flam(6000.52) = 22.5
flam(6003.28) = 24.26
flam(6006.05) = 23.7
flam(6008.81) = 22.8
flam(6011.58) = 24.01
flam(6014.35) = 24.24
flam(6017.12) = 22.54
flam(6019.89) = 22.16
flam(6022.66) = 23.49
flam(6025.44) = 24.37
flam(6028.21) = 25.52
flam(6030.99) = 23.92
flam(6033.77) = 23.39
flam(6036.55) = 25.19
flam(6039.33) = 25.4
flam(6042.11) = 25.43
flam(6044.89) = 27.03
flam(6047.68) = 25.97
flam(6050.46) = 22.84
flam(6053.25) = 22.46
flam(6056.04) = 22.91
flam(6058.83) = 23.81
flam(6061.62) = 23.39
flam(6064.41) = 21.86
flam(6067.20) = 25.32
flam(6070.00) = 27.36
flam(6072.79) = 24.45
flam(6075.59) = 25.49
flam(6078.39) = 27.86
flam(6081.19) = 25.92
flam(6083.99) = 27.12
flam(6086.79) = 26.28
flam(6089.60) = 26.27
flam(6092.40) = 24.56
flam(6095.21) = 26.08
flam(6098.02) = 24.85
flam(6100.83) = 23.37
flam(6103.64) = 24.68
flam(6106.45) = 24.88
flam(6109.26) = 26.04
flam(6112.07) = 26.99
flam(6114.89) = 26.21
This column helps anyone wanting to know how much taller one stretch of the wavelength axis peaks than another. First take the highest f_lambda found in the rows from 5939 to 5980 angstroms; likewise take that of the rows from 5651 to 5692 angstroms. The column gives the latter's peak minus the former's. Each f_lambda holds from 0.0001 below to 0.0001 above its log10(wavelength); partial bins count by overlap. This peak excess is 1.2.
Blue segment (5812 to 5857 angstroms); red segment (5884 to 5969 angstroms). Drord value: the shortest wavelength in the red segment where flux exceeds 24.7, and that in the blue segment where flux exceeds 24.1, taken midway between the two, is 5875.1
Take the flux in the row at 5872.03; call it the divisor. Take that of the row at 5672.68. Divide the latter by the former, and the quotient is 0.98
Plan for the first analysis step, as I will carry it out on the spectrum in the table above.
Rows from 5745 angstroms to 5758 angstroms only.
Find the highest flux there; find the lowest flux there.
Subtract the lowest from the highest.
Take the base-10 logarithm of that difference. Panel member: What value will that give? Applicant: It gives 0.62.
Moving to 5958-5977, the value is 0.53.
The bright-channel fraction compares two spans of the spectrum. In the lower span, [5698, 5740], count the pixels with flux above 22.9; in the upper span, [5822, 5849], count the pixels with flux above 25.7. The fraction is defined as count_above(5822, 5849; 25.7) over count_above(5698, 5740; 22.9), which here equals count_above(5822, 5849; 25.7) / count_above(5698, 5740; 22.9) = 0.54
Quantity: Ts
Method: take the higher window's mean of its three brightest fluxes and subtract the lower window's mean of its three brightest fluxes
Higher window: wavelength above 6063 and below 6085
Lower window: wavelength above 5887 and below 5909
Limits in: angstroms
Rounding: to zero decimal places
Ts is 6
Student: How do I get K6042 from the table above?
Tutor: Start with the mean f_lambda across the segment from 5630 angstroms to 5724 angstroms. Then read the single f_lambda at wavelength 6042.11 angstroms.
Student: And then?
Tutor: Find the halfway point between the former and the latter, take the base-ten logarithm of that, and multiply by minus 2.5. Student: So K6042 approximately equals -3.48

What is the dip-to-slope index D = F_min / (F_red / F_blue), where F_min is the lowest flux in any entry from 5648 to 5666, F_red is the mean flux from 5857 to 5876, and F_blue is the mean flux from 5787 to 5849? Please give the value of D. 23.3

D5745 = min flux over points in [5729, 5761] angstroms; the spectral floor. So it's 22.34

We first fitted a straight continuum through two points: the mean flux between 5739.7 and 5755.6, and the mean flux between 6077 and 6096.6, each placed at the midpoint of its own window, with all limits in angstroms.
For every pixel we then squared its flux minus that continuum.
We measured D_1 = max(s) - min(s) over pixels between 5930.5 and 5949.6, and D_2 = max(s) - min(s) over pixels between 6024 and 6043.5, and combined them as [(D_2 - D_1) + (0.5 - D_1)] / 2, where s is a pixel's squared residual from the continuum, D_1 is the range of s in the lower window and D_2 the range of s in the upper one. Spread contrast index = -10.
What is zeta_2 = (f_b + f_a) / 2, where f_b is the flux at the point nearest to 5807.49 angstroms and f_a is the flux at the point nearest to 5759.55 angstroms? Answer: 27.2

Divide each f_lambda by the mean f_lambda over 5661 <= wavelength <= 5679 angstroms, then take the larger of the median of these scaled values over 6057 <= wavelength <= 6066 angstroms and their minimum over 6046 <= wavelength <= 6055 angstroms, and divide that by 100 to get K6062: 0.0100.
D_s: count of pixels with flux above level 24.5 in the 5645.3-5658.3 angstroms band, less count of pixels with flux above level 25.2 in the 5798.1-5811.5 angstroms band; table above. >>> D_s 1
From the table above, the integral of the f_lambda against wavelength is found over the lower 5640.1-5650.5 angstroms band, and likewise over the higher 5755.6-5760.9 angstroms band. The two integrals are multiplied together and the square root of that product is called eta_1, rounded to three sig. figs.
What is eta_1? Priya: 187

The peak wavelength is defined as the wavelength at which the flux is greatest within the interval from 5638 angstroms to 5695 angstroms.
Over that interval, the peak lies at 5693.62 angstroms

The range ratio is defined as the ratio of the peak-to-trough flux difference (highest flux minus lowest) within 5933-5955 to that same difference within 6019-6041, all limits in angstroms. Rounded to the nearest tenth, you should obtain 0.9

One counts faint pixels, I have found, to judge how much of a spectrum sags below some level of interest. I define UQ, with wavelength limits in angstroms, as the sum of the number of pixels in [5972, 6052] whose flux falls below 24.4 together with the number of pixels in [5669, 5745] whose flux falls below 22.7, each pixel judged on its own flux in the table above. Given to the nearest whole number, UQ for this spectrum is 23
